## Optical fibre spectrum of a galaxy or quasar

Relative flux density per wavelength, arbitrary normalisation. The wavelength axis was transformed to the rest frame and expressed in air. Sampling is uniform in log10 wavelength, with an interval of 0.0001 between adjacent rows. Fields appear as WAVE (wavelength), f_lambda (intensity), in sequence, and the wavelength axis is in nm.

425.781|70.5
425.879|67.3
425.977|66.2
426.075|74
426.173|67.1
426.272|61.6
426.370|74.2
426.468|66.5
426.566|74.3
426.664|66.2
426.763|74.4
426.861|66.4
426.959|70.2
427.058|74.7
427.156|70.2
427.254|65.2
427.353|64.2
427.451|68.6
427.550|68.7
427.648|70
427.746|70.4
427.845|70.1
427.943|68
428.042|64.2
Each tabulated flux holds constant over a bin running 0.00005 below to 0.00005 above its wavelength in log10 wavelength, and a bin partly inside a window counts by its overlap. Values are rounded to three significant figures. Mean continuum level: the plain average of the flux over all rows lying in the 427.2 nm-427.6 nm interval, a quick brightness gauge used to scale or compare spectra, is 66.7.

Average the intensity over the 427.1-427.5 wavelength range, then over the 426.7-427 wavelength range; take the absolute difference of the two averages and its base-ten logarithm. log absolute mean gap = 0.5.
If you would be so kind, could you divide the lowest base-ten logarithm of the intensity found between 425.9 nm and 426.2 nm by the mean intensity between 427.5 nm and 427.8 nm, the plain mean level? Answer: 0.0261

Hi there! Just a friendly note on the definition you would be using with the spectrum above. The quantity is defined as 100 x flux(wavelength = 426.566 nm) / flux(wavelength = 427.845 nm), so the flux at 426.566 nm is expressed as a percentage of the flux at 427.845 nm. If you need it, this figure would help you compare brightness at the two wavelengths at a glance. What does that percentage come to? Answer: 106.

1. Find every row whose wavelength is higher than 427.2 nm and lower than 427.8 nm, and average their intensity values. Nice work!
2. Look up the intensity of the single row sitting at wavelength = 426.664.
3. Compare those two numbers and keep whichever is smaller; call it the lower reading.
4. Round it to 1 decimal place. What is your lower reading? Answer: 66.2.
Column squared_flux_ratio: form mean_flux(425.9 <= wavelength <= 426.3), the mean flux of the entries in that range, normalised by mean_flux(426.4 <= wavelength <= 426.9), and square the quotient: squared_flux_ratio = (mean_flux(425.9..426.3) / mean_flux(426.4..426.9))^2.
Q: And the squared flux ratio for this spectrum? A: 0.93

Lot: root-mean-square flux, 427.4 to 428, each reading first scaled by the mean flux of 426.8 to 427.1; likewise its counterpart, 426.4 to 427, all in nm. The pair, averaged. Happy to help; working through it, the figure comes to 0.987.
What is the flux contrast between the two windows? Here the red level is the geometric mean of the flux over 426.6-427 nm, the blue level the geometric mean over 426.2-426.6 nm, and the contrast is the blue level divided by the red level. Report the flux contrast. 1.00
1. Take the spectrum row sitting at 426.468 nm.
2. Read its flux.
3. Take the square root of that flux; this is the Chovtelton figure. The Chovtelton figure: 8.15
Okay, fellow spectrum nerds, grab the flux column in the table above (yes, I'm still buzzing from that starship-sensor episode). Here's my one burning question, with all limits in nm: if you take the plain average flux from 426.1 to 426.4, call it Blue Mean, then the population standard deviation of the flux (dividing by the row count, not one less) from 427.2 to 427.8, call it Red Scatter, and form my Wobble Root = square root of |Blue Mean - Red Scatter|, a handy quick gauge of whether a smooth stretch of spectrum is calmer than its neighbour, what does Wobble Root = 8.08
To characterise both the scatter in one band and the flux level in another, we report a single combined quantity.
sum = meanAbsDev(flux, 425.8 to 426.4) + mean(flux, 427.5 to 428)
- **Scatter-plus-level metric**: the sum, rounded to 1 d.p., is 73.2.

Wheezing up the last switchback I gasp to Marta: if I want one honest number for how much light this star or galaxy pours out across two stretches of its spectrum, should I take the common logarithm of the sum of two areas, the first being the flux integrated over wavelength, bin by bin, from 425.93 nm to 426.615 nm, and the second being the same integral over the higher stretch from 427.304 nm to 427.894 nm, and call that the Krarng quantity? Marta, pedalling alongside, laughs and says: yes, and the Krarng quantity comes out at 1.94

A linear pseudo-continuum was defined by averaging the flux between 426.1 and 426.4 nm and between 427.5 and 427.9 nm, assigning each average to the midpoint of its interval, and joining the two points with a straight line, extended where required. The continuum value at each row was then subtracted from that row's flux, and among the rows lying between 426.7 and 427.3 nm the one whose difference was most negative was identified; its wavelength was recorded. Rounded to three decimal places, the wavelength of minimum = 427.254 nm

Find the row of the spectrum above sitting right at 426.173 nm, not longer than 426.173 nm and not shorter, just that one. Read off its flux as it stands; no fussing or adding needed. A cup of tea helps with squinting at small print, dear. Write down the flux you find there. 67.1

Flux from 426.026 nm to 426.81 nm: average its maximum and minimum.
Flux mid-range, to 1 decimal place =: 68.0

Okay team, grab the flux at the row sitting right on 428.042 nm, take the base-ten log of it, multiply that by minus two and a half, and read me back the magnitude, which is -4.52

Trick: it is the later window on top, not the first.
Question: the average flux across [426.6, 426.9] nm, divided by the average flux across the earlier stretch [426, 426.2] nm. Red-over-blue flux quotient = 0.98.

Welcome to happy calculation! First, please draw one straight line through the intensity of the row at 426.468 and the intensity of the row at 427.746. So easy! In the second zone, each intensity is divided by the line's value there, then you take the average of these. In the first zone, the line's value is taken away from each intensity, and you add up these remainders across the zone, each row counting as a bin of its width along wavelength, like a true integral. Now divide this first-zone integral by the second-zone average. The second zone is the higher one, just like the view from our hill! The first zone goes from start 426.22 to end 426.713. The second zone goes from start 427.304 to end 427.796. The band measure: 1.0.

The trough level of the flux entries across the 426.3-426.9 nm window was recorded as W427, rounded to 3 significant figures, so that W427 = 66.2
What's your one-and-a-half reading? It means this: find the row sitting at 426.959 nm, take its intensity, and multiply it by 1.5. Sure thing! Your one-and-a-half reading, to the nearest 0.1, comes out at 105.3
